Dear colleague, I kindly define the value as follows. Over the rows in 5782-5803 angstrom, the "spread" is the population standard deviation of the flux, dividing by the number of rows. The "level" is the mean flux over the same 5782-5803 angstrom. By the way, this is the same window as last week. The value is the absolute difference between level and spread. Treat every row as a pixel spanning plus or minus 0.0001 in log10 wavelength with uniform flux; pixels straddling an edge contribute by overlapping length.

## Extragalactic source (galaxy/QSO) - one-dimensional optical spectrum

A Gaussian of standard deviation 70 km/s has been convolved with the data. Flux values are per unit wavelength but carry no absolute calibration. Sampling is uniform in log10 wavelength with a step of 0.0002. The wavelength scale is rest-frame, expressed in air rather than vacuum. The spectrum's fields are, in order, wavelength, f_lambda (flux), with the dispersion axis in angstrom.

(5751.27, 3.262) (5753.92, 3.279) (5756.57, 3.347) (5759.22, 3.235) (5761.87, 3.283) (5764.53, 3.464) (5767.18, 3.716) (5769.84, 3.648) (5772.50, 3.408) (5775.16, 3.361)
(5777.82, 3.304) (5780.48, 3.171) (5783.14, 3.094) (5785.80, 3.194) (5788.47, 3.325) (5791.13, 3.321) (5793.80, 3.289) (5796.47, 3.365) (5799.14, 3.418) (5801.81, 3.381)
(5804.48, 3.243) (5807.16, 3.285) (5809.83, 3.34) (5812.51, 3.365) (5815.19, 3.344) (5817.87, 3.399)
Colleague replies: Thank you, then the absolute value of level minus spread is 3.20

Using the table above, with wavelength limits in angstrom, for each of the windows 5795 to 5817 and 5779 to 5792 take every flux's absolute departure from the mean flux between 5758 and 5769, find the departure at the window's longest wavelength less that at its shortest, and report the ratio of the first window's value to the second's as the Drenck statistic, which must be -0.1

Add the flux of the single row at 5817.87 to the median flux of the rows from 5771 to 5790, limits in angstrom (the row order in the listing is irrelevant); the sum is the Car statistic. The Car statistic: 6.70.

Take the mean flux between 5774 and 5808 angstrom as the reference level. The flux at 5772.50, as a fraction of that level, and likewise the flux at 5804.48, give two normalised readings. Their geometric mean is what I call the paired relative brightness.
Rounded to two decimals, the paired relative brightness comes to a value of 1.01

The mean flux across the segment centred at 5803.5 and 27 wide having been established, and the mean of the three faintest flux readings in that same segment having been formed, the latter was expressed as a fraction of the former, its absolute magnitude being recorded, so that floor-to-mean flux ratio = 0.981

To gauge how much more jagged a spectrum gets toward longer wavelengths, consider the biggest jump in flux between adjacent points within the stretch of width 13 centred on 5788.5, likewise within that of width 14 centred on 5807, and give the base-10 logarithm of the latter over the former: 0.02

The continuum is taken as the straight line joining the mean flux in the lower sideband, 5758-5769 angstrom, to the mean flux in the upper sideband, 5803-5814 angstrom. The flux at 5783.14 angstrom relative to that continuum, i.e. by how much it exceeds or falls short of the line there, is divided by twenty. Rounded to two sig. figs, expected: -0.014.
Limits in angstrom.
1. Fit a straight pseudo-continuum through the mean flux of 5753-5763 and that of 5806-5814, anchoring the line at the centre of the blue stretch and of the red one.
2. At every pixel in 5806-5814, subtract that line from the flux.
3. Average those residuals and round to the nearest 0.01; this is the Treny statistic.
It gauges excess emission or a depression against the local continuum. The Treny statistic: 0.00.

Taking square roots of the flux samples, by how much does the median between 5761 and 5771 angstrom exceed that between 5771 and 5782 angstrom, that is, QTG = 0.06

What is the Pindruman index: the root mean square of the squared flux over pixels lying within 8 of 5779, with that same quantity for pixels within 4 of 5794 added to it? 21.7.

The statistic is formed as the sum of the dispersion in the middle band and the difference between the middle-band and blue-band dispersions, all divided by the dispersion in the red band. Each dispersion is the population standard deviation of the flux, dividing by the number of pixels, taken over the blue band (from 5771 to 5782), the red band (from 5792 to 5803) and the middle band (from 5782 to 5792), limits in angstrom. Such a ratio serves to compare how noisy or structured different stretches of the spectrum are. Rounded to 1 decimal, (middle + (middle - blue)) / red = 2.2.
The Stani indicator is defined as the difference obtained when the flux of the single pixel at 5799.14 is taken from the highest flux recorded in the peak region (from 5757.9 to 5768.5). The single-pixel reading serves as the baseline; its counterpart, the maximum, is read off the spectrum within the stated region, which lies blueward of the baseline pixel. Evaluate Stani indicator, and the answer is 0.30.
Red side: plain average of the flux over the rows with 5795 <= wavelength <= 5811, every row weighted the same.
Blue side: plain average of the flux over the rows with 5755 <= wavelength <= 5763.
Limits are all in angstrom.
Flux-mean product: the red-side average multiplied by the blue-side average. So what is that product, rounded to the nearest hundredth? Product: 10.98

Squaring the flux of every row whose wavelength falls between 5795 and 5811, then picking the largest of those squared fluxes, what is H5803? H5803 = 11.7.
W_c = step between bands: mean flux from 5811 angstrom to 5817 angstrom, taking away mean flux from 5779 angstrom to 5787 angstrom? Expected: 0.2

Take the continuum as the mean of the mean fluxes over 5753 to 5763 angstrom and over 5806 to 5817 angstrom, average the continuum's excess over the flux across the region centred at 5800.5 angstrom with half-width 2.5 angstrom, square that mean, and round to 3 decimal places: 0.008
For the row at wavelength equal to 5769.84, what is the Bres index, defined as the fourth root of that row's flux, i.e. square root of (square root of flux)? 1.38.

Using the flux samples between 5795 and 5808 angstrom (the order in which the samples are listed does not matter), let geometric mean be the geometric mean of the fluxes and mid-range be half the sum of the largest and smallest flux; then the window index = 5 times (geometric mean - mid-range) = 0.04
